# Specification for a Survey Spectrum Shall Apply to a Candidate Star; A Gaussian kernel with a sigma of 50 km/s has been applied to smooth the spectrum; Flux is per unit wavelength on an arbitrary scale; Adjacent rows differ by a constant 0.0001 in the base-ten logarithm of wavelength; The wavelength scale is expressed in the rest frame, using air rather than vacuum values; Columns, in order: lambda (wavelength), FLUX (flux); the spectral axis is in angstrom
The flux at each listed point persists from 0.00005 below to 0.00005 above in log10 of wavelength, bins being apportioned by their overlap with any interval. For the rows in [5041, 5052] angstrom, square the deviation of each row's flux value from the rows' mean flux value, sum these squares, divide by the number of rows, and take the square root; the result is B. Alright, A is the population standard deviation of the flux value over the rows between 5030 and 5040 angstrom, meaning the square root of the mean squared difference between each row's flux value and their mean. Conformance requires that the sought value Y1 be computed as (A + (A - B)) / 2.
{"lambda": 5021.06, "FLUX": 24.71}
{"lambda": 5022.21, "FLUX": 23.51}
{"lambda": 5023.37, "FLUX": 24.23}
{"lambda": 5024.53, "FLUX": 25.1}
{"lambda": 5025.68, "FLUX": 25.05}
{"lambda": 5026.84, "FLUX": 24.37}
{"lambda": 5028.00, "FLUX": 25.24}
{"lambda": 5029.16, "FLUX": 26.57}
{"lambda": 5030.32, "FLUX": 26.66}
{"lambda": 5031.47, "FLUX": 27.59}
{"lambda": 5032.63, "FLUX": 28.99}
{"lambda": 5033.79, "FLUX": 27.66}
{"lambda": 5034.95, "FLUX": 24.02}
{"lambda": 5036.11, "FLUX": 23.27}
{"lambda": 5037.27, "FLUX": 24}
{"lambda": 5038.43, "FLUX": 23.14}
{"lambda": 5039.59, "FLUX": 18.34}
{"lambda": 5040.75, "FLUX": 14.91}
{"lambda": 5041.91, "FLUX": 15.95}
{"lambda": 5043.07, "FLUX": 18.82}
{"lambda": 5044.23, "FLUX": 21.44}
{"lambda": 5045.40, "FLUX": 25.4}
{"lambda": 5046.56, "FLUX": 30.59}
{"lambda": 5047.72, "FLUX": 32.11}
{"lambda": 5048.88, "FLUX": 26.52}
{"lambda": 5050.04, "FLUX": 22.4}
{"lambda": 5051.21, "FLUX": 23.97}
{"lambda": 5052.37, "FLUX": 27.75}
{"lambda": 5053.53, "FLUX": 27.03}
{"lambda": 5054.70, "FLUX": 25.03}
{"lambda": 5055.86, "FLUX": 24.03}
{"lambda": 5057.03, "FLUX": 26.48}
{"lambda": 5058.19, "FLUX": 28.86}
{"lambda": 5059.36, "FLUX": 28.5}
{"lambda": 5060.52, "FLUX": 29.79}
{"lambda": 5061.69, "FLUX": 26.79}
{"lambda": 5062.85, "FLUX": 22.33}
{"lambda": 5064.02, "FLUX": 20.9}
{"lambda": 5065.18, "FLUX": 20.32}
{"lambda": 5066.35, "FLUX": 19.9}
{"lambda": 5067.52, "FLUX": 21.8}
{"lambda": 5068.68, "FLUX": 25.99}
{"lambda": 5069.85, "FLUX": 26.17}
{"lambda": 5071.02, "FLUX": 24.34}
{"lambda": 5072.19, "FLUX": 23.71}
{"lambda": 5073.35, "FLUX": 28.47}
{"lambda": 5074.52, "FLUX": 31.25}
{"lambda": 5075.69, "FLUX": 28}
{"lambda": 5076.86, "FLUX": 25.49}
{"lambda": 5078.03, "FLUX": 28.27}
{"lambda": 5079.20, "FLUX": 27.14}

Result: 0.6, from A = 3.1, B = 4.9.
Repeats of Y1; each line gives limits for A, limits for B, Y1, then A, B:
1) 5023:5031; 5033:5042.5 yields -1.2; 0.9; 4.2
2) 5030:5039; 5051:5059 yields 1.3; 2.2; 1.7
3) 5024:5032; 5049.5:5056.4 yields 0.1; 1.1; 1.8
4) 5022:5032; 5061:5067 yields 0.0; 1.2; 2.5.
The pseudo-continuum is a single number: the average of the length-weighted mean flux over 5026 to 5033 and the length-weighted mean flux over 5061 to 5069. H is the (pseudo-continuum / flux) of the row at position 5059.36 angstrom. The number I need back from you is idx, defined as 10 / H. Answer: 11.6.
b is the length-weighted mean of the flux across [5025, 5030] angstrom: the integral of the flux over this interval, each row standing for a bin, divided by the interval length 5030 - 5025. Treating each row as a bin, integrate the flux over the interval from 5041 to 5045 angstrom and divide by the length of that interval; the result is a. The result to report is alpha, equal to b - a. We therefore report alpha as 6.7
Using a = 18.7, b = 25.4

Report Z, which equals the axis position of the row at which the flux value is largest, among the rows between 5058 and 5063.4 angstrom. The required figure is 5060.52 angstrom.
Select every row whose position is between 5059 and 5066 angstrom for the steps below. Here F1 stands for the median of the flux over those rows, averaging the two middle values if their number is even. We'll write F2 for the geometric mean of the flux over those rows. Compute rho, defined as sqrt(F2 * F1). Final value 24.5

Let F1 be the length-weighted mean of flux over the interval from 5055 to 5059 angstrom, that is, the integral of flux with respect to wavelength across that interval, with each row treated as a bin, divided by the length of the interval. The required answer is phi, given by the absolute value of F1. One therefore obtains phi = 26.5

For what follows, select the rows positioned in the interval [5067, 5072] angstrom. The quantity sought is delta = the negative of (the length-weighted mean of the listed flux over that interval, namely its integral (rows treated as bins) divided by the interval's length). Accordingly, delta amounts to -25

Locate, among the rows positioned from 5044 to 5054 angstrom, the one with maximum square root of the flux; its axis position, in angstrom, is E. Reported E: 5047.72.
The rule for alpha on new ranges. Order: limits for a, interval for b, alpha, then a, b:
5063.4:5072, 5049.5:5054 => 2.5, 22.8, 25.3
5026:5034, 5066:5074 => -2.1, 26.6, 24.5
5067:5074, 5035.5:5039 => -1.7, 25.2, 23.5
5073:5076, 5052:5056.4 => -3.5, 29.4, 25.9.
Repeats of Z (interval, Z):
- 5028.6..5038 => 5032.63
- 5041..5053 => 5047.72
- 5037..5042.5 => 5037.27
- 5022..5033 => 5032.63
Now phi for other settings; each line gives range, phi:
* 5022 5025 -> 24.3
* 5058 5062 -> 28.5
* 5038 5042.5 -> 17.9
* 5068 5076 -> 26.8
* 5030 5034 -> 27.8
